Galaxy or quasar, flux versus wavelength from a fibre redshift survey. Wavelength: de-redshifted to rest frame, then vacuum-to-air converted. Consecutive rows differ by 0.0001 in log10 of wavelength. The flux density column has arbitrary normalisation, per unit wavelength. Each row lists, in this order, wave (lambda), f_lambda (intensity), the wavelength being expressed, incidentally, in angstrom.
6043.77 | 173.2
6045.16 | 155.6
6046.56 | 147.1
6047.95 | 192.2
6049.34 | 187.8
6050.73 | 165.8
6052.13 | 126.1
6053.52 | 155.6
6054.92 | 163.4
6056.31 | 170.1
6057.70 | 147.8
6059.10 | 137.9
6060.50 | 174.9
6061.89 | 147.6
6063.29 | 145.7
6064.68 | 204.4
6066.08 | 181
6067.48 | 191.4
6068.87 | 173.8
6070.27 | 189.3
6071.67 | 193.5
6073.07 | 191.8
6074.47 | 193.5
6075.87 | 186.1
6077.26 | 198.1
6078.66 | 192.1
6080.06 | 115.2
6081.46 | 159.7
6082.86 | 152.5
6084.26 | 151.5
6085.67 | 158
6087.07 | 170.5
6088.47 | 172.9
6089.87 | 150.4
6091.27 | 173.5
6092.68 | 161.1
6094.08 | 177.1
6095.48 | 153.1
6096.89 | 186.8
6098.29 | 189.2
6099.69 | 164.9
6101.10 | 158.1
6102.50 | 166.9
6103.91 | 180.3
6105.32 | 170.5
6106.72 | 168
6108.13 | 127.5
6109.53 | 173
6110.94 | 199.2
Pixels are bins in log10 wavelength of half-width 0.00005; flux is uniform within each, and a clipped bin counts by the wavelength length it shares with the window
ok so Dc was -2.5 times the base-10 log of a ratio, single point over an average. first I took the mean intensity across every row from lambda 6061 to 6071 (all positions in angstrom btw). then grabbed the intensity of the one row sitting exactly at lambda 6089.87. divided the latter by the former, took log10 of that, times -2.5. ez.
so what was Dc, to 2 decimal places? 0.17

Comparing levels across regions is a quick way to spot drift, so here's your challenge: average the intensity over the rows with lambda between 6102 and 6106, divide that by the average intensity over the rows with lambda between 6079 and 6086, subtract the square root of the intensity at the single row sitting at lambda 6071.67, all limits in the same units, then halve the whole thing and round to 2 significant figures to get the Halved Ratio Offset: -6.4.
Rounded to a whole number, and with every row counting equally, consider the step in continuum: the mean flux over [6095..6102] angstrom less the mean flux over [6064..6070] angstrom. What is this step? -17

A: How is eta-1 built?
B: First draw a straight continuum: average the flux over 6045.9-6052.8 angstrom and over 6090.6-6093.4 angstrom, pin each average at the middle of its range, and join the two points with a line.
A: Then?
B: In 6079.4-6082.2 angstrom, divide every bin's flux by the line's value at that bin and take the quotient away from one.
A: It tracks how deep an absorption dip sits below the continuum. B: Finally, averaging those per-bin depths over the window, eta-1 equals 0.17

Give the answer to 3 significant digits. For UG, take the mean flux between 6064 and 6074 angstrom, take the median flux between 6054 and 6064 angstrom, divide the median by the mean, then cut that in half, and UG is 0.390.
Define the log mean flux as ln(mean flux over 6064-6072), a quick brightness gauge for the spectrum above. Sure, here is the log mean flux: 5.24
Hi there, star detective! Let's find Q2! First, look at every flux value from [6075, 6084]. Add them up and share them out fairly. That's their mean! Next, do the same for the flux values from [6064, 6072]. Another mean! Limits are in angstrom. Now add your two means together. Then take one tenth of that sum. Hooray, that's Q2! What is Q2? 35.6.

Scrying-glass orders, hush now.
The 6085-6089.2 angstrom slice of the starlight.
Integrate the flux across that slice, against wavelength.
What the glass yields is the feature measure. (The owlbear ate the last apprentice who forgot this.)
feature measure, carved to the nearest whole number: 703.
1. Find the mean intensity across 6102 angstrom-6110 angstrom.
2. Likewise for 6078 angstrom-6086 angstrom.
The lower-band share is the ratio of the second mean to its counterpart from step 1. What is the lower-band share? 0.94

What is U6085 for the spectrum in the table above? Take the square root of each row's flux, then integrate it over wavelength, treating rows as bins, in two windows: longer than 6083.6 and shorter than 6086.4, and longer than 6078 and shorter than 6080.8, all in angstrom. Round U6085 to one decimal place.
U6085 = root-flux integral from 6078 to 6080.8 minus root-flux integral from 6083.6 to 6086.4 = -0.4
